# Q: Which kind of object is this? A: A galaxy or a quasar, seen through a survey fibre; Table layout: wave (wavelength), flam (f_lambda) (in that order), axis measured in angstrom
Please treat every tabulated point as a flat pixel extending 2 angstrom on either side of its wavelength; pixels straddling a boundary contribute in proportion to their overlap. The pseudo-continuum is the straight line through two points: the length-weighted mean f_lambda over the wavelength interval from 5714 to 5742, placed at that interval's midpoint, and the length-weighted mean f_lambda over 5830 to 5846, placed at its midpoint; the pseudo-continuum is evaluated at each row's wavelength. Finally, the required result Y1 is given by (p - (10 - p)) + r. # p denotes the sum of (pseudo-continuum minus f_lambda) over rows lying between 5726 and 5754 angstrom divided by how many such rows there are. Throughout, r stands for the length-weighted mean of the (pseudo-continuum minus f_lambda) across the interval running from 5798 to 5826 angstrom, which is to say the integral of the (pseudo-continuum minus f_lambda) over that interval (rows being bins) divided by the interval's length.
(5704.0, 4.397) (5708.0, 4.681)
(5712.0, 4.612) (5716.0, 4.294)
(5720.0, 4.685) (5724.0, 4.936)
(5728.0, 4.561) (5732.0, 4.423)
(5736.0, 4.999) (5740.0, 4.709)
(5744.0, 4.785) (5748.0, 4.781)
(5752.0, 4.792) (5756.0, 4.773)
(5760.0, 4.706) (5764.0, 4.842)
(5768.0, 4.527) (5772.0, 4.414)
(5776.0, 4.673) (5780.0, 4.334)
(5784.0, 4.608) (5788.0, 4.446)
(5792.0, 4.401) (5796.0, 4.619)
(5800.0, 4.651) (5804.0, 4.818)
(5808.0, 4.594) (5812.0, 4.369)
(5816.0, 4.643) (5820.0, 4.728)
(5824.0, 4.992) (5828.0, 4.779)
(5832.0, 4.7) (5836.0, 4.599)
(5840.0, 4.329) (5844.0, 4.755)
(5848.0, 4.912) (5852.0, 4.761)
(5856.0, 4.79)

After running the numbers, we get -10.2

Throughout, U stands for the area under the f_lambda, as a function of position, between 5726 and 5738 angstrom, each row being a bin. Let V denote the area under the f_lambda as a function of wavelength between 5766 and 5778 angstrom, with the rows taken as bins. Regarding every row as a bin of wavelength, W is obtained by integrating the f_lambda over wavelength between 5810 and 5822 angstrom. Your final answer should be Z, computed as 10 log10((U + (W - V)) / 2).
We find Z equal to 14.5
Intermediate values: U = 55.9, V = 54.5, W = 55.0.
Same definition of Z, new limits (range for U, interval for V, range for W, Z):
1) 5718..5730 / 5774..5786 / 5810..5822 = 14.6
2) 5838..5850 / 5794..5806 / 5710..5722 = 14.3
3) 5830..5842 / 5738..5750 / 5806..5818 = 14.1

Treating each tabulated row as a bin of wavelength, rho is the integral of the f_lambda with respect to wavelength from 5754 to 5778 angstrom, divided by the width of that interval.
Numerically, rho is 4.66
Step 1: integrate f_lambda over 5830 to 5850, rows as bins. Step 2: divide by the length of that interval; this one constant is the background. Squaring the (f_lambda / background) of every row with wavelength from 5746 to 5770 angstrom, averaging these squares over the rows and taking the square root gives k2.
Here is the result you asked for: 1.02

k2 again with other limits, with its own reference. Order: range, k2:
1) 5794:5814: 0.99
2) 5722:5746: 1.02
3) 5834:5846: 0.98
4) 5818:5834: 1.03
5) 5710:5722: 0.97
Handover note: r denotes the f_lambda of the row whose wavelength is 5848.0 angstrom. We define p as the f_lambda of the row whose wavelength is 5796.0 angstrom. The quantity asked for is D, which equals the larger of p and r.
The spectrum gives 4.91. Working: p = 4.619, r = 4.912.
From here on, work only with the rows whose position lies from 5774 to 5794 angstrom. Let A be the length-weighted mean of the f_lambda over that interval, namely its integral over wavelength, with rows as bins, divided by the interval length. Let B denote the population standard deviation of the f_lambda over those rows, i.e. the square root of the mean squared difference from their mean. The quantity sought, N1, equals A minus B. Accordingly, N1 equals 4.4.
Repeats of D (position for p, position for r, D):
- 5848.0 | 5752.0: 4.91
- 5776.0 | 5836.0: 4.67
